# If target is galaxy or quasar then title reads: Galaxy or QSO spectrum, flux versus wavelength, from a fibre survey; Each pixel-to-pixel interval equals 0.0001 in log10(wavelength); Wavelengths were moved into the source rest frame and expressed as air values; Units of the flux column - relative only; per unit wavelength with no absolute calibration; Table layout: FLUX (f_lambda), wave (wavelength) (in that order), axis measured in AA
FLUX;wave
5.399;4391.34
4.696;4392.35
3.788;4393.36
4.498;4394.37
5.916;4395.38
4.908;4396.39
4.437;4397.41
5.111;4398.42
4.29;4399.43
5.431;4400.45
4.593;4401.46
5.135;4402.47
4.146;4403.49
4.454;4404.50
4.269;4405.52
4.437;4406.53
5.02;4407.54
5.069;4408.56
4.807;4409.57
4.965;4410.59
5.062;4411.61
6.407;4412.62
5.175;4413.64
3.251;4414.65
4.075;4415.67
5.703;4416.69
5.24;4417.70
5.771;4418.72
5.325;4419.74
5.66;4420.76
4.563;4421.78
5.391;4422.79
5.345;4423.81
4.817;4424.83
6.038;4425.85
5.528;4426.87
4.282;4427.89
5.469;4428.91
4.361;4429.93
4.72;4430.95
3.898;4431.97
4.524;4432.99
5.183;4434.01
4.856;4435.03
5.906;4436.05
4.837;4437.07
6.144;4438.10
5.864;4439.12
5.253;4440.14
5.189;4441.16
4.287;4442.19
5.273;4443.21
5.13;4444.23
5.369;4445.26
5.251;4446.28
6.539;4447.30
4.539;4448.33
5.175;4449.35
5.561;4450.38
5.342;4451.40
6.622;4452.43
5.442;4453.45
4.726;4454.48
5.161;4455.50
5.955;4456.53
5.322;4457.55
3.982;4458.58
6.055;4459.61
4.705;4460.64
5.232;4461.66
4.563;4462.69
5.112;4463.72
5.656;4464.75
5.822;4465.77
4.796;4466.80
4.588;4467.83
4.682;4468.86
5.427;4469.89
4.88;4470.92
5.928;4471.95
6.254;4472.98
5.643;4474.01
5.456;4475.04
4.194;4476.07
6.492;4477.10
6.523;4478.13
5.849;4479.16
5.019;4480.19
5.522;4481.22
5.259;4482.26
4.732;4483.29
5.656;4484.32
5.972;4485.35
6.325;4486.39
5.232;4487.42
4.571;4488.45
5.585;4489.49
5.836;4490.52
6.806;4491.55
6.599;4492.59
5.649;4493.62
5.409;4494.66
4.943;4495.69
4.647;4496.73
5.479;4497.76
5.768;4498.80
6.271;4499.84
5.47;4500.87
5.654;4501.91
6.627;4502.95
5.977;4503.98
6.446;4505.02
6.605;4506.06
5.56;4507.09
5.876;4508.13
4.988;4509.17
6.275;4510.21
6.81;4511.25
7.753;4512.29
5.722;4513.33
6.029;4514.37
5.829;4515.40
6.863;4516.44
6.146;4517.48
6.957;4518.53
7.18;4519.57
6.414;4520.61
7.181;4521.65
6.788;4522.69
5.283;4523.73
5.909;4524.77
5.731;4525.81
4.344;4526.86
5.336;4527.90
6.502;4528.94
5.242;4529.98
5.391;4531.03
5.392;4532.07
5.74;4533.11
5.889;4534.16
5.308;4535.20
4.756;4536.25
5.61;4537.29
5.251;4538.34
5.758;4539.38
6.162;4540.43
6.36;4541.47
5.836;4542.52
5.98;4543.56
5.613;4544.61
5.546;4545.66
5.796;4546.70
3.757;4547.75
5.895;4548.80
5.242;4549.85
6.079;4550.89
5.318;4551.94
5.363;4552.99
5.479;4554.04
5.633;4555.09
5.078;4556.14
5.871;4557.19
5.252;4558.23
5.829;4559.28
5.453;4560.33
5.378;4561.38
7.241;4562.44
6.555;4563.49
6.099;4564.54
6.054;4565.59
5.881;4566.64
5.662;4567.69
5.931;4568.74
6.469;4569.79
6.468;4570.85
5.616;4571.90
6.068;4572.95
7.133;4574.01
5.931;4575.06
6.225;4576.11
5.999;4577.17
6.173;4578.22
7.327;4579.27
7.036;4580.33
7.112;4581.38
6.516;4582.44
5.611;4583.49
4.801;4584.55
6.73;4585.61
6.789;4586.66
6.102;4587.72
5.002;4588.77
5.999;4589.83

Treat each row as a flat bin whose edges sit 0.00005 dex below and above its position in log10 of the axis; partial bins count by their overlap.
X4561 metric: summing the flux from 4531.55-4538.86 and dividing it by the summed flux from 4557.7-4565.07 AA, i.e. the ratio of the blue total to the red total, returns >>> 0.91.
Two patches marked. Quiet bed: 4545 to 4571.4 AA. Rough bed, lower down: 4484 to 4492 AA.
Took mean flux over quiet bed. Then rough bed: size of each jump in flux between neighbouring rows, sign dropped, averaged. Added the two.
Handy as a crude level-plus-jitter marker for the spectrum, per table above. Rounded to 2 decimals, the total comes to 6.40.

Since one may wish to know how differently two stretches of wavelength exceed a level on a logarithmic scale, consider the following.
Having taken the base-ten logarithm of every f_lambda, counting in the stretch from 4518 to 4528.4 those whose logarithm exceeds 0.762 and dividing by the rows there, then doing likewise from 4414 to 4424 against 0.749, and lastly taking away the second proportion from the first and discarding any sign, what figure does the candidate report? 0.30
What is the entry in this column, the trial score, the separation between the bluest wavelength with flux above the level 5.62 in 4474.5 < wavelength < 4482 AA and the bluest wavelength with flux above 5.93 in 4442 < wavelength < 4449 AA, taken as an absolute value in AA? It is 29.8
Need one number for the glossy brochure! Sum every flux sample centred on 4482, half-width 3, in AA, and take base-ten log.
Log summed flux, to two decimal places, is 1.51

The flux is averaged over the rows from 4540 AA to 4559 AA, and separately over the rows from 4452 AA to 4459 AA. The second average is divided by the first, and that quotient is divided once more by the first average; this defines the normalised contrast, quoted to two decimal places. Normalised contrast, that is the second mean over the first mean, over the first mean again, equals 0.17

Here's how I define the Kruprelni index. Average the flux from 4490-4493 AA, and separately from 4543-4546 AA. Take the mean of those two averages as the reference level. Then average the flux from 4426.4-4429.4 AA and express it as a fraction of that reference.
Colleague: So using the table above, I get 0.84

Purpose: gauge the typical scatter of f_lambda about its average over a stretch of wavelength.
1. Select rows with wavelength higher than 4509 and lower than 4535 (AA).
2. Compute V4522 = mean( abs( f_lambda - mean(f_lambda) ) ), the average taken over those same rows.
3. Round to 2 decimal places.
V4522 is 0.65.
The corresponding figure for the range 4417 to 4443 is 0.50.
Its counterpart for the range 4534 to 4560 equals 0.37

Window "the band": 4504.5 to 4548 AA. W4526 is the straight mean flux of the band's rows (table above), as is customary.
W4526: 5.9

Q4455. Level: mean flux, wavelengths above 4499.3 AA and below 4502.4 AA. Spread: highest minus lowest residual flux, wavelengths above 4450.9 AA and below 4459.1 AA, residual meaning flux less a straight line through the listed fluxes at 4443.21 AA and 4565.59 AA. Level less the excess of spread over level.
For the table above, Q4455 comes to 8.9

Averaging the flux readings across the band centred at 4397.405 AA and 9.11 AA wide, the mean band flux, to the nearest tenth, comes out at 4.8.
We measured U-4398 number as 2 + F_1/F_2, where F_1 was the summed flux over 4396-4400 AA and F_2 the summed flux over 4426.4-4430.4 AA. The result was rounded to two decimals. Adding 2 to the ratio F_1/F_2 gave 2.95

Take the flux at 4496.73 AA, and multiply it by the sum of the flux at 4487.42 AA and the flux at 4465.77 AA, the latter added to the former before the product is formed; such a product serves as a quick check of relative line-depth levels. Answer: 51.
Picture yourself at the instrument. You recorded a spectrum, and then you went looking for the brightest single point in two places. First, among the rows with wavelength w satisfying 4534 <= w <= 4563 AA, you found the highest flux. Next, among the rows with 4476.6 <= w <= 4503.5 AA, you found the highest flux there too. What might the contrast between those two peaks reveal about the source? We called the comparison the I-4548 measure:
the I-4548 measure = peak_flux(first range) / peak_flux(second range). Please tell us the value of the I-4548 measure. 1.06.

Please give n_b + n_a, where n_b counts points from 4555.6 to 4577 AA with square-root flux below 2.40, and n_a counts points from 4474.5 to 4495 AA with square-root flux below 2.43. 20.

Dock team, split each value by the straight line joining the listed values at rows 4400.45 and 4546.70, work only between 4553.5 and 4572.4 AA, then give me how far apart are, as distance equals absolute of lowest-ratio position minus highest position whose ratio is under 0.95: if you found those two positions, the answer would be 5.2 AA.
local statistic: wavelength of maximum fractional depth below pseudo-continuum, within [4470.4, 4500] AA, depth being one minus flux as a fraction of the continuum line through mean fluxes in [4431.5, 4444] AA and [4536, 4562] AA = 4476.07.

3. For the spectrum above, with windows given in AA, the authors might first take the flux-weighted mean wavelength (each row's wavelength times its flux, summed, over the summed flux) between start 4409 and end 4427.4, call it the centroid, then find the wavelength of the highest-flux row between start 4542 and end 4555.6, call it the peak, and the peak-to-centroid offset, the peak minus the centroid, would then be 132.5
